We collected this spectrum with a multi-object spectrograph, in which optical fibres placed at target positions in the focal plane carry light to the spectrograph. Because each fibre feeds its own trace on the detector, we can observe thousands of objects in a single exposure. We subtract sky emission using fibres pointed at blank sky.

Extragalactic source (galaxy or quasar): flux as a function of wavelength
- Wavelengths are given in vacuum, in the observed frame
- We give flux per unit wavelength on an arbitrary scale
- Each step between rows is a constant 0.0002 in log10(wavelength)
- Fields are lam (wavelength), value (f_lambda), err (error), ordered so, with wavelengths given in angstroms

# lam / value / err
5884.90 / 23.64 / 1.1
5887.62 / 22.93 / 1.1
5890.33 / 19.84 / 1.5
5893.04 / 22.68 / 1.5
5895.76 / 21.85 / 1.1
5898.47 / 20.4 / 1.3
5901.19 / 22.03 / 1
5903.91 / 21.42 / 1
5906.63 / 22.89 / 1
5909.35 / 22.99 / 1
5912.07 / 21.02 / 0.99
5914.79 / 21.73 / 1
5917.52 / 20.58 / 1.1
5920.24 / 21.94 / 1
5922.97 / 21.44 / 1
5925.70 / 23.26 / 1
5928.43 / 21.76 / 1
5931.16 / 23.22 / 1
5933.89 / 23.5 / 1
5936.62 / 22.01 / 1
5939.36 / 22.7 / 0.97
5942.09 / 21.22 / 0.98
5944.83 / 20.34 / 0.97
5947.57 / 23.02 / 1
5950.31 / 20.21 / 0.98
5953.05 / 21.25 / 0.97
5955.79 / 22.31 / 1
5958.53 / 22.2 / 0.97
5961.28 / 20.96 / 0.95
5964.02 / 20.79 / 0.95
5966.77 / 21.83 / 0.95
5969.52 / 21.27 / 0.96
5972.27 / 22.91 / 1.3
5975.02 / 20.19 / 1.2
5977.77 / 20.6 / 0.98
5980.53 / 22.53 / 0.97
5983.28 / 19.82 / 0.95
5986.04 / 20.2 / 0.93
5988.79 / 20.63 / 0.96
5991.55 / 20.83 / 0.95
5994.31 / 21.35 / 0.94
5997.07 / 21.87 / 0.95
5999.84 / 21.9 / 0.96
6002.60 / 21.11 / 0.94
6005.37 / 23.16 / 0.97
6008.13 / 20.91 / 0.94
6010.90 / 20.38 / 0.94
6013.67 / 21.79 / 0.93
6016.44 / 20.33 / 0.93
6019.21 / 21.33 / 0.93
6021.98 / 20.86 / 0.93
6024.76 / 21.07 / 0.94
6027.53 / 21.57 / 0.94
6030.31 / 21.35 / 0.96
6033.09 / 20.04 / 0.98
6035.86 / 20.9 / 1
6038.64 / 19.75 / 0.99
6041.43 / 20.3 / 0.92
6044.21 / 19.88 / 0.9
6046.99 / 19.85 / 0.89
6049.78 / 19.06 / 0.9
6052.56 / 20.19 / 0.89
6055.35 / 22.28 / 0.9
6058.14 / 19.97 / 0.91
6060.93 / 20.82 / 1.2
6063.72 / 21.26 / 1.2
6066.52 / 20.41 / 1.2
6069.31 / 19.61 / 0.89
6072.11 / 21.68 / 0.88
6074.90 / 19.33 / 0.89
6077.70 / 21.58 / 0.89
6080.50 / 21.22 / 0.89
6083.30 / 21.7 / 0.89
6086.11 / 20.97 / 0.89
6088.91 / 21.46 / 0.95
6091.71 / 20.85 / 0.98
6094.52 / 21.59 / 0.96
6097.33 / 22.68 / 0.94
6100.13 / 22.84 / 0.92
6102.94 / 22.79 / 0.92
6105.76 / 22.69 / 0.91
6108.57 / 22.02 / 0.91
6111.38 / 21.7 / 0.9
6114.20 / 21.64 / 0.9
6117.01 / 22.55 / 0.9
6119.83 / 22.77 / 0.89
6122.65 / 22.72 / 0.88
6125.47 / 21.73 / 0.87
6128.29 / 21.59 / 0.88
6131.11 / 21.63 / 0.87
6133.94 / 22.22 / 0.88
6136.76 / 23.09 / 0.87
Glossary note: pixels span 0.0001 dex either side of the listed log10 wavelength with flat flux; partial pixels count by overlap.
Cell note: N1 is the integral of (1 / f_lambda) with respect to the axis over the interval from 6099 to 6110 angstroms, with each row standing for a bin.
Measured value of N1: 0.49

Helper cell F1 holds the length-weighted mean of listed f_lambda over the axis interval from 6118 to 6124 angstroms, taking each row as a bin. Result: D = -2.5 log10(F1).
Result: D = -3.39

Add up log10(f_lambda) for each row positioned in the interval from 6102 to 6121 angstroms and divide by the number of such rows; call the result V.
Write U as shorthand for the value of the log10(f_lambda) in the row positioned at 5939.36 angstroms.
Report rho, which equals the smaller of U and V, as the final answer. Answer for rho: 1.35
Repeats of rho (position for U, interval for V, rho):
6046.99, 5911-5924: 1.30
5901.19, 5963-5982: 1.33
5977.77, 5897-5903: 1.31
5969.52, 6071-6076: 1.31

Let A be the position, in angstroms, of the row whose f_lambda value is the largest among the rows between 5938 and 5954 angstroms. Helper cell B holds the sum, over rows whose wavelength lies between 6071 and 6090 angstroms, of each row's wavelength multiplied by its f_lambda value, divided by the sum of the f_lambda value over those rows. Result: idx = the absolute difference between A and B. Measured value 133.0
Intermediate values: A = 5947.57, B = 6080.6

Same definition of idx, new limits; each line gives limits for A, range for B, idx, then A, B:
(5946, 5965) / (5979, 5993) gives 38.4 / 5947.57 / 5986.0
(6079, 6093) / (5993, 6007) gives 83.4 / 6083.30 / 5999.9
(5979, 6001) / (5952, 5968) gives 20.7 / 5980.53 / 5959.9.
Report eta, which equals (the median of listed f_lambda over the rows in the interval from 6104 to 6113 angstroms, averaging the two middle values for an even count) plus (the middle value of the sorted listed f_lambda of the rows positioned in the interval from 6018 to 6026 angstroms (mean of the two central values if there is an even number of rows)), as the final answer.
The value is 43.1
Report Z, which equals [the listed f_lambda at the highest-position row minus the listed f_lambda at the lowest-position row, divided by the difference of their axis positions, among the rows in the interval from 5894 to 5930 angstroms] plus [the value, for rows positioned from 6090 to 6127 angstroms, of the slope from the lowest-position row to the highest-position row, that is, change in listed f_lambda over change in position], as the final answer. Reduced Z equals 0.023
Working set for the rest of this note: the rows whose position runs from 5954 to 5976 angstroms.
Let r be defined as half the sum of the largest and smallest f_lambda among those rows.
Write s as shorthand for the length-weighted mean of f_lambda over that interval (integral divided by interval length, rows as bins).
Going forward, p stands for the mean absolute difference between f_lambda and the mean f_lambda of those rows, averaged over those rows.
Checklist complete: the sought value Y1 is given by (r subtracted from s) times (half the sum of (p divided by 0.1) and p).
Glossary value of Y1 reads 0.12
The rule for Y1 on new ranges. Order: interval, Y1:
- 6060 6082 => 0.93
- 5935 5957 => 0.17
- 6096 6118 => 0.30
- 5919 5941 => -0.01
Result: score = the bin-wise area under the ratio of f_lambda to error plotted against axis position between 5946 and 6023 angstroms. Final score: 1688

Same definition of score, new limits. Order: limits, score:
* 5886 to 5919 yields 649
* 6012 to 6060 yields 1061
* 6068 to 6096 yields 646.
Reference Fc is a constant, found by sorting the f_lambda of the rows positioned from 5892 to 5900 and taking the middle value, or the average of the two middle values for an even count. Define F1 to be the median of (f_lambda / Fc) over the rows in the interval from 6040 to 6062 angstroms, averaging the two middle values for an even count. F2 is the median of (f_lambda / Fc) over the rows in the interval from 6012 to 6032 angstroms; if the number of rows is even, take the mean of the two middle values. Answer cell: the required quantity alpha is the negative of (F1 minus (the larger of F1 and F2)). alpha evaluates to 0.057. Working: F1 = 0.92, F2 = 0.98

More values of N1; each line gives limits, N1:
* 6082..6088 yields 0.28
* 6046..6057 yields 0.54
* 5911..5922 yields 0.52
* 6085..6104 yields 0.87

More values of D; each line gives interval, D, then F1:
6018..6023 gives -3.31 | 21.1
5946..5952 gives -3.33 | 21.5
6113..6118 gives -3.36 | 22.1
